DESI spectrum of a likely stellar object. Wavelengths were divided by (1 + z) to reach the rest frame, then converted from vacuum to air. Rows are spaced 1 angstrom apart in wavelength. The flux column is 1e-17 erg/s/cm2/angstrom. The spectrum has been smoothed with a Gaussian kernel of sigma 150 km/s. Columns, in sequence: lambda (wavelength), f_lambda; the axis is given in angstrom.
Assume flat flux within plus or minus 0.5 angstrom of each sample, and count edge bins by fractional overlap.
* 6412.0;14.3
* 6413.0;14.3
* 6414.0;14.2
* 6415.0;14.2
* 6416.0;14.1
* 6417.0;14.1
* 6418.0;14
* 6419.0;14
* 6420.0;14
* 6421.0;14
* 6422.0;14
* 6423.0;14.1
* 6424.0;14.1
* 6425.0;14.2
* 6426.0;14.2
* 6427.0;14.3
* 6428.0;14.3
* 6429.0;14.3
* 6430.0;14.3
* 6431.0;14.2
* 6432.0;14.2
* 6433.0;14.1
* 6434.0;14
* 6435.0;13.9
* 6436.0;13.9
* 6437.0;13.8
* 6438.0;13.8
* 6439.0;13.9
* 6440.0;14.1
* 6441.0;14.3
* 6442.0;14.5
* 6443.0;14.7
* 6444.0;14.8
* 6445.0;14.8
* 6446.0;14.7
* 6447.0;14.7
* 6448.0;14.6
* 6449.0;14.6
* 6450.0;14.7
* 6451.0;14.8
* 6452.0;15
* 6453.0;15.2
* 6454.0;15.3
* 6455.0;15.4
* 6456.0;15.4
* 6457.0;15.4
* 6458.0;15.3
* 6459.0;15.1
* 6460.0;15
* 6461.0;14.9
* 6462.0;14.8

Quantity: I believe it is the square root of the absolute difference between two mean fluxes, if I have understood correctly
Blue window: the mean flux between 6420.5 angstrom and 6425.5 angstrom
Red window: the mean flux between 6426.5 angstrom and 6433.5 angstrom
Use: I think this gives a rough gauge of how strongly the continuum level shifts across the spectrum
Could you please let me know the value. 0.4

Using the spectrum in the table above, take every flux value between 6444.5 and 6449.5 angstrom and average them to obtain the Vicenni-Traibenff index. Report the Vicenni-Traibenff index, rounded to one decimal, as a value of 14.7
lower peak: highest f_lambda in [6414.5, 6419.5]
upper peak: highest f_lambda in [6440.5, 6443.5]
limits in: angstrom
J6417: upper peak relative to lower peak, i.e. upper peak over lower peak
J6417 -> 1.04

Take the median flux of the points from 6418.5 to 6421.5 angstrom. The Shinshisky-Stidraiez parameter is 14.0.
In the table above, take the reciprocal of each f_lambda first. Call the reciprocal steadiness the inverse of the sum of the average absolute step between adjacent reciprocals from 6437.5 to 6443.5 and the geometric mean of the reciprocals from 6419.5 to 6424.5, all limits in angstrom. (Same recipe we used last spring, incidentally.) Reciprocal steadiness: 13.9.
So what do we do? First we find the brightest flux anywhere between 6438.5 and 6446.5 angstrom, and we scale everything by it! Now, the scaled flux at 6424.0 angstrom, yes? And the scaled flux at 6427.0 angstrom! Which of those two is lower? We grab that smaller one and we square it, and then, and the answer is 0.908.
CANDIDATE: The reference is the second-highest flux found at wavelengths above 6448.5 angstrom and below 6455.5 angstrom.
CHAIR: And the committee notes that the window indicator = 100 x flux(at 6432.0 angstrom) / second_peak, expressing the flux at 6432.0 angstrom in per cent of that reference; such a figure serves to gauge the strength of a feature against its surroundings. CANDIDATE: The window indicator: 92.8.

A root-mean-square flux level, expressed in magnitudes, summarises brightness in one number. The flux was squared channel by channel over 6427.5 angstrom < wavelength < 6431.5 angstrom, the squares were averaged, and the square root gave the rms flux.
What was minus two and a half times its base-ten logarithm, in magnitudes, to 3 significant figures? -2.89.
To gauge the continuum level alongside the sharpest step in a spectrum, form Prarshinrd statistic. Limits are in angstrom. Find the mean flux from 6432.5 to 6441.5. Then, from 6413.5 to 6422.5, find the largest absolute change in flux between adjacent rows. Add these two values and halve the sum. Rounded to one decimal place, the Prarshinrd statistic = 7.0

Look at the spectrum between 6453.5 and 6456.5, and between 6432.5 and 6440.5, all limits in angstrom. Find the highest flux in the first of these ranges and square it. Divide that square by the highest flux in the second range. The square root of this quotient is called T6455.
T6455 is 4.10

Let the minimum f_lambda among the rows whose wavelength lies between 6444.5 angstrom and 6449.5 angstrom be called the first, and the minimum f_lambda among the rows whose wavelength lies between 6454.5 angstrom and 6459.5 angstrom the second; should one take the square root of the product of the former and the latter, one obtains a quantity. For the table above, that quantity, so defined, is 14.8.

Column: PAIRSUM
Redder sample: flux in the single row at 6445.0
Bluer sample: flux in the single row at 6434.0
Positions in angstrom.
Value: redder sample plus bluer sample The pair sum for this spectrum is 28.8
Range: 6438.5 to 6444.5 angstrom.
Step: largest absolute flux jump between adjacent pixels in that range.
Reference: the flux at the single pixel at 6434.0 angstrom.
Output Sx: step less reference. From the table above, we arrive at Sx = -13.8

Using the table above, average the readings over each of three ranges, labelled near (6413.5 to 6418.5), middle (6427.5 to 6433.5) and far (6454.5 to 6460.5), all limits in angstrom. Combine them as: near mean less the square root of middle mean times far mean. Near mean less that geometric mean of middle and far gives -0.62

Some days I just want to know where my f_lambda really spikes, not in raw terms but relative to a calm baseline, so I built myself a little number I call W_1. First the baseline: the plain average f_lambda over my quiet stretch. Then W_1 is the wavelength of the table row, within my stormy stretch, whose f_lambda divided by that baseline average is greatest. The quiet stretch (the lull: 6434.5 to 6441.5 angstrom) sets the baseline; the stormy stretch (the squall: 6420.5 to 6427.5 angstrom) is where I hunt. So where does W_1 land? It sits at 6427.0 angstrom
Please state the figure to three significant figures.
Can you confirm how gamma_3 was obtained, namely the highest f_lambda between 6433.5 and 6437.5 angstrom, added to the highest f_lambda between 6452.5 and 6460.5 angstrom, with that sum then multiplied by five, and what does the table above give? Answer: 147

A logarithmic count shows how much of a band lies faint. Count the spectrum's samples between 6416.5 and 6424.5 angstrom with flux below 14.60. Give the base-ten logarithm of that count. 0.90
